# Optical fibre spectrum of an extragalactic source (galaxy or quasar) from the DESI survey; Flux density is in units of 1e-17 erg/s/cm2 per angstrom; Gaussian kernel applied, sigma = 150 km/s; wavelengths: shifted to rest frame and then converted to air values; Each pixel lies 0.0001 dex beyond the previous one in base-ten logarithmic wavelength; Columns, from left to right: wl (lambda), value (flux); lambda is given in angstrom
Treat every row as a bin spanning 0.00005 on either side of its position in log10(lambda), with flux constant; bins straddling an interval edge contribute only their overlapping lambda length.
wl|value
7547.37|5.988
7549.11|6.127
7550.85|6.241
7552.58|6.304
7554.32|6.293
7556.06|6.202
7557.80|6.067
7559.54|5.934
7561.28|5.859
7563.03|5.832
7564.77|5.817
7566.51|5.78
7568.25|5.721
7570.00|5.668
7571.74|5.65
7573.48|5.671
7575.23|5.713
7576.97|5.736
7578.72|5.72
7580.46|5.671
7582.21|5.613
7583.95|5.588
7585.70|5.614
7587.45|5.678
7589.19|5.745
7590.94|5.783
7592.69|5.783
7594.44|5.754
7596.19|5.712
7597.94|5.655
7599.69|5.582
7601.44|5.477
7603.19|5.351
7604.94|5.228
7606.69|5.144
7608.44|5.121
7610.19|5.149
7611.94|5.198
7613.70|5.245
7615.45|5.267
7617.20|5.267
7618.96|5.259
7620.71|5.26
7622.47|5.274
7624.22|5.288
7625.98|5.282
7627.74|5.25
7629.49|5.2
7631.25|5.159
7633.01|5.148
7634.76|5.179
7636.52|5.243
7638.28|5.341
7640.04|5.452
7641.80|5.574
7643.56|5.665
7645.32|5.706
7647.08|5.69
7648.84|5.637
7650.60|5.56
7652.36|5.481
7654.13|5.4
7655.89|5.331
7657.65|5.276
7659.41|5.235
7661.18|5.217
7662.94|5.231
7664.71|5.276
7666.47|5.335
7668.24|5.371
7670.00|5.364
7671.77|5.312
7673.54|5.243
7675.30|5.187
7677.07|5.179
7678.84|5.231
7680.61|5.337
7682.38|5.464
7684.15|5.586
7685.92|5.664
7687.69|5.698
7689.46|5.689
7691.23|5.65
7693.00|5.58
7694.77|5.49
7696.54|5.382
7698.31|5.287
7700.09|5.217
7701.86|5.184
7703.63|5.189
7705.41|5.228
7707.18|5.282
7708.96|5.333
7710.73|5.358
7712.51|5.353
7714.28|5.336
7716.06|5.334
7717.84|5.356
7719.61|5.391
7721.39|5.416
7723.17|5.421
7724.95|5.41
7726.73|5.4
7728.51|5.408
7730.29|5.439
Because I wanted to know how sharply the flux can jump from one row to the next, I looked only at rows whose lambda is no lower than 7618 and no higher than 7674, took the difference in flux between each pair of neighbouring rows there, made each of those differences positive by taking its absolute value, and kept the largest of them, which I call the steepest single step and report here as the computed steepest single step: 0.122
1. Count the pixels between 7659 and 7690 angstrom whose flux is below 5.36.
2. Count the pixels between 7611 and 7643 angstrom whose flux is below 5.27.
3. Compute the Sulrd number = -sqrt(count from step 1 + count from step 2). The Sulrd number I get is -4.8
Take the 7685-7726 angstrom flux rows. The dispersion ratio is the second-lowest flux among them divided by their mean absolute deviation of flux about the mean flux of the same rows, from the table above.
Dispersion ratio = 43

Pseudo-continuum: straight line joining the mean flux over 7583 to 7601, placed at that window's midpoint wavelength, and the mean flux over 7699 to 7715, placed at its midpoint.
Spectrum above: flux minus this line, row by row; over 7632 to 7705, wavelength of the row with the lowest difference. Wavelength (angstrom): 7633.01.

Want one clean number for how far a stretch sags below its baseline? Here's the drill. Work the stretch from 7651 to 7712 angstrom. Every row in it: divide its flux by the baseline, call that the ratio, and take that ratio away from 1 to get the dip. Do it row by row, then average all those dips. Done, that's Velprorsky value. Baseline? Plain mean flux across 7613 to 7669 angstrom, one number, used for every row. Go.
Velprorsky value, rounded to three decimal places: -0.003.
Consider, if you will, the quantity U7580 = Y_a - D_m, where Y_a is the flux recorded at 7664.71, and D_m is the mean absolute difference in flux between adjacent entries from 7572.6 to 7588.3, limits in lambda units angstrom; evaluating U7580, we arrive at 5.24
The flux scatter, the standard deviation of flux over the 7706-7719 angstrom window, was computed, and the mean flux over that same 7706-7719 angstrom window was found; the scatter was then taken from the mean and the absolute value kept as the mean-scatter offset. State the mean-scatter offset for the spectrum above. 5.31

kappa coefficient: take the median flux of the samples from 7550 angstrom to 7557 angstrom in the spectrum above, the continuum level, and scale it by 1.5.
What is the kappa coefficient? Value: 9.40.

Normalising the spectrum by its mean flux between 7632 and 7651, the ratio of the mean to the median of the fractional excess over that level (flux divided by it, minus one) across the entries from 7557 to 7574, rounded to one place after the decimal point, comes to 1.0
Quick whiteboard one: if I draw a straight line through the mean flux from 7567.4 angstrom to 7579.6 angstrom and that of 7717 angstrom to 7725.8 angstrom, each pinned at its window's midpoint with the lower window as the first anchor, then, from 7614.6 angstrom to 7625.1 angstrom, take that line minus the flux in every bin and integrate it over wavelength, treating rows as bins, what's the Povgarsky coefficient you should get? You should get 3.5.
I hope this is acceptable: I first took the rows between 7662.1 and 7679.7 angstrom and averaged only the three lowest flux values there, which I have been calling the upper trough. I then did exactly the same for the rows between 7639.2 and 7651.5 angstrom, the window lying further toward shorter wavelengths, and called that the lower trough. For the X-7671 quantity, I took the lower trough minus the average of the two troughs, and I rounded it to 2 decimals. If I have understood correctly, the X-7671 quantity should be 0.16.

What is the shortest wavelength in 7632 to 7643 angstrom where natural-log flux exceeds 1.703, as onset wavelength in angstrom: 7641.80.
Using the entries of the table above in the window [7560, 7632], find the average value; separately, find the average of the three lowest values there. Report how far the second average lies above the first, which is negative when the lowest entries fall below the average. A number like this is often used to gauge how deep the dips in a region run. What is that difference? -0.37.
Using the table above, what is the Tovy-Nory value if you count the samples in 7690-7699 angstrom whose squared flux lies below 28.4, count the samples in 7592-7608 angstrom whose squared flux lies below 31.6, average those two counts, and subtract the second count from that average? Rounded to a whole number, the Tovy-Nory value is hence -2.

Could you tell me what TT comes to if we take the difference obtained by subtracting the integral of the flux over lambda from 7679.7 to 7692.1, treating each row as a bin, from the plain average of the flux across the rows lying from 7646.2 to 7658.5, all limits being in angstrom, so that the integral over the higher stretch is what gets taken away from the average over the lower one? -63.7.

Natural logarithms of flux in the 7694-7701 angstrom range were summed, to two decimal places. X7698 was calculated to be 6.70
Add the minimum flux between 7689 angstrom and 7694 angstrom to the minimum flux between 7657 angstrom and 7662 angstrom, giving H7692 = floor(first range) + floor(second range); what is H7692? 10.8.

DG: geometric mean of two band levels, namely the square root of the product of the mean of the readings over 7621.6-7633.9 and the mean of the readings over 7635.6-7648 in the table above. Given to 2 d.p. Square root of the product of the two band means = 5.37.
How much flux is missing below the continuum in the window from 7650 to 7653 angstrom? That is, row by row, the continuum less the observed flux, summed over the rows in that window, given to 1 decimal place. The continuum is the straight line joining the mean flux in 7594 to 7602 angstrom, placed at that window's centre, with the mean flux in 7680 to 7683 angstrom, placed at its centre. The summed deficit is -0.1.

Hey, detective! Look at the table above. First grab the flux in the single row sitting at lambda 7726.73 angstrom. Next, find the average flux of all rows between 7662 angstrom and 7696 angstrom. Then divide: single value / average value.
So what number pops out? 0.997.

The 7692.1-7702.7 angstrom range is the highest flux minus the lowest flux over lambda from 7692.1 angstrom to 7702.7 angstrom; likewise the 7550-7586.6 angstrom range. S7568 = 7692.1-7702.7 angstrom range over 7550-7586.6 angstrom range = 0.6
